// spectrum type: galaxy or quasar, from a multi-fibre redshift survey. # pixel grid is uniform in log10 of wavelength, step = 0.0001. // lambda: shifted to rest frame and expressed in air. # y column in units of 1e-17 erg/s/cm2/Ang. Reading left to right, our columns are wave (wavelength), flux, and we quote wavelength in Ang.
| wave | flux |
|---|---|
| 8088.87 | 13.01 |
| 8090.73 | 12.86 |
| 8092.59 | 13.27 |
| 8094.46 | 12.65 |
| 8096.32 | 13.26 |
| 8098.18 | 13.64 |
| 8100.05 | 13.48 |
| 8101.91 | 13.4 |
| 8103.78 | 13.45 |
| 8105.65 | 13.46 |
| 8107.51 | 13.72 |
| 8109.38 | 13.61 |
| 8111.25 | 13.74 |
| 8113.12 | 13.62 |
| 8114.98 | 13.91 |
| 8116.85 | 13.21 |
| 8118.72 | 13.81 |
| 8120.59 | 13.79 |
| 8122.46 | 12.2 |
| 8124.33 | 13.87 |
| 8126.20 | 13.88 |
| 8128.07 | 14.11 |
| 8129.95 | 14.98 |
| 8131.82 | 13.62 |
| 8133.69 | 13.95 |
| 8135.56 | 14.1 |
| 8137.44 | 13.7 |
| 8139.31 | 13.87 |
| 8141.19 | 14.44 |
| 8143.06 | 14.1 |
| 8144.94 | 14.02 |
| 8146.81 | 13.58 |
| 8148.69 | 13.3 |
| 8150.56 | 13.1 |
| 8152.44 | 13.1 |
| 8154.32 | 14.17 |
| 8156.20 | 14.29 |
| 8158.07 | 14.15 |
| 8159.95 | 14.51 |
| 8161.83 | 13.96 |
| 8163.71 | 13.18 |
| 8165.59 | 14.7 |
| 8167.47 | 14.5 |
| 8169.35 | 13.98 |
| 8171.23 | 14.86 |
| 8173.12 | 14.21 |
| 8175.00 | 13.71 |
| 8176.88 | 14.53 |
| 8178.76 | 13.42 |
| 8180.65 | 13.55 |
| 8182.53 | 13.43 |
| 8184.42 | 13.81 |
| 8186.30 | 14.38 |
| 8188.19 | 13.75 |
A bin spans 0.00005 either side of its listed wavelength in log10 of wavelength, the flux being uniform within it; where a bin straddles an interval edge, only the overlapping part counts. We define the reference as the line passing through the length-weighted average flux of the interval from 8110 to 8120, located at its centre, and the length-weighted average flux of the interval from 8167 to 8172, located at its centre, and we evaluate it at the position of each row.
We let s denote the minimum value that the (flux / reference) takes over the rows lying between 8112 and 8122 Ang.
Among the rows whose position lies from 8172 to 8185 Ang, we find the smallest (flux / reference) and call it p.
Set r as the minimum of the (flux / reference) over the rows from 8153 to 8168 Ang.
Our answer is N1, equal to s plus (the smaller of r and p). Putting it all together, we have 1.88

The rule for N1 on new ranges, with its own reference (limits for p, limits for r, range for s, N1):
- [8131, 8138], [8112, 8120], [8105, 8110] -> 1.96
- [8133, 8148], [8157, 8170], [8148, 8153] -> 1.84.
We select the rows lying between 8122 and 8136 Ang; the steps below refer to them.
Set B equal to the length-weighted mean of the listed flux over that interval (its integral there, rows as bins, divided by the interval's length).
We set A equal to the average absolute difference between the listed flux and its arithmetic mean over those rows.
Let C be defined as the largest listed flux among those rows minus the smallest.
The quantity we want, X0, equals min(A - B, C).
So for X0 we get -13.4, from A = 0.5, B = 13.9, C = 2.8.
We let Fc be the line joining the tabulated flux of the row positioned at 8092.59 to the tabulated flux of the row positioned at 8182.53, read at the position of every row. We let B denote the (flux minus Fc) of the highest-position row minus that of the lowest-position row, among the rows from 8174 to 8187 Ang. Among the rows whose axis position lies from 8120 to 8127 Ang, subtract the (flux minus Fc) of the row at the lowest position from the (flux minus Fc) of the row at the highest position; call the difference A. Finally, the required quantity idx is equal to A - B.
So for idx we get -0.57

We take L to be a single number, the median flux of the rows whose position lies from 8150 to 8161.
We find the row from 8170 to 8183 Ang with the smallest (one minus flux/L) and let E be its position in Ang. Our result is 8171.23 Ang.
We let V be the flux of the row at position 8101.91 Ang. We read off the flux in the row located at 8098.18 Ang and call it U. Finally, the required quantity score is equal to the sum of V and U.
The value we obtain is 27.0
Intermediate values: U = 13.64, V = 13.4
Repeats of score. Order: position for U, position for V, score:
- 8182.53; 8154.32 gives 27.6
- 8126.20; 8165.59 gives 28.6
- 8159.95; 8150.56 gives 27.6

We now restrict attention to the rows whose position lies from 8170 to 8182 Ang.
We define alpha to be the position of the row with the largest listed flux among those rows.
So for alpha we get 8171.23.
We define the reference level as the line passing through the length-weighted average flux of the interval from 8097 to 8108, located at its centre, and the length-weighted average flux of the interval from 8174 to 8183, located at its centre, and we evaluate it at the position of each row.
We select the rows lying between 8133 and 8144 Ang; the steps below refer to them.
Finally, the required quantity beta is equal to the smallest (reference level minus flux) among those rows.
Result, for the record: -0.8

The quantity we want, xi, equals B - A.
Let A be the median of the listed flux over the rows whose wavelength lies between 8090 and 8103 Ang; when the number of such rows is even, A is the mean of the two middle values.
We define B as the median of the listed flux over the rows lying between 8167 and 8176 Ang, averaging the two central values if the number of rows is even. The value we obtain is 0.9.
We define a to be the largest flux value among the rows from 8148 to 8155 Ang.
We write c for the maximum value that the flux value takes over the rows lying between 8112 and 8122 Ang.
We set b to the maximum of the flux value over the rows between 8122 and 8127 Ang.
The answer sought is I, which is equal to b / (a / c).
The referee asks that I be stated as 13.6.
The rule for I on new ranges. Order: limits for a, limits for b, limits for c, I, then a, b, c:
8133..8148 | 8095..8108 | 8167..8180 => 14.1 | 14.44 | 13.72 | 14.86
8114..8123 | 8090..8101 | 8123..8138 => 14.7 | 13.91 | 13.64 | 14.98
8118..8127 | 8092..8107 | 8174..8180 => 14.3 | 13.88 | 13.64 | 14.53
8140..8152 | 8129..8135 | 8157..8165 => 15.1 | 14.44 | 14.98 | 14.51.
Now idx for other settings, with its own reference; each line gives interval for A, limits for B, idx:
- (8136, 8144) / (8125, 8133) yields 0.66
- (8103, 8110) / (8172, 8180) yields 0.95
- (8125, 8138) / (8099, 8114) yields -0.32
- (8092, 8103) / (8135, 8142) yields -0.22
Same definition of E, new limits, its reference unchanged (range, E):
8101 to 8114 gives 8111.25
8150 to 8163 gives 8159.95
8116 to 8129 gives 8128.07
